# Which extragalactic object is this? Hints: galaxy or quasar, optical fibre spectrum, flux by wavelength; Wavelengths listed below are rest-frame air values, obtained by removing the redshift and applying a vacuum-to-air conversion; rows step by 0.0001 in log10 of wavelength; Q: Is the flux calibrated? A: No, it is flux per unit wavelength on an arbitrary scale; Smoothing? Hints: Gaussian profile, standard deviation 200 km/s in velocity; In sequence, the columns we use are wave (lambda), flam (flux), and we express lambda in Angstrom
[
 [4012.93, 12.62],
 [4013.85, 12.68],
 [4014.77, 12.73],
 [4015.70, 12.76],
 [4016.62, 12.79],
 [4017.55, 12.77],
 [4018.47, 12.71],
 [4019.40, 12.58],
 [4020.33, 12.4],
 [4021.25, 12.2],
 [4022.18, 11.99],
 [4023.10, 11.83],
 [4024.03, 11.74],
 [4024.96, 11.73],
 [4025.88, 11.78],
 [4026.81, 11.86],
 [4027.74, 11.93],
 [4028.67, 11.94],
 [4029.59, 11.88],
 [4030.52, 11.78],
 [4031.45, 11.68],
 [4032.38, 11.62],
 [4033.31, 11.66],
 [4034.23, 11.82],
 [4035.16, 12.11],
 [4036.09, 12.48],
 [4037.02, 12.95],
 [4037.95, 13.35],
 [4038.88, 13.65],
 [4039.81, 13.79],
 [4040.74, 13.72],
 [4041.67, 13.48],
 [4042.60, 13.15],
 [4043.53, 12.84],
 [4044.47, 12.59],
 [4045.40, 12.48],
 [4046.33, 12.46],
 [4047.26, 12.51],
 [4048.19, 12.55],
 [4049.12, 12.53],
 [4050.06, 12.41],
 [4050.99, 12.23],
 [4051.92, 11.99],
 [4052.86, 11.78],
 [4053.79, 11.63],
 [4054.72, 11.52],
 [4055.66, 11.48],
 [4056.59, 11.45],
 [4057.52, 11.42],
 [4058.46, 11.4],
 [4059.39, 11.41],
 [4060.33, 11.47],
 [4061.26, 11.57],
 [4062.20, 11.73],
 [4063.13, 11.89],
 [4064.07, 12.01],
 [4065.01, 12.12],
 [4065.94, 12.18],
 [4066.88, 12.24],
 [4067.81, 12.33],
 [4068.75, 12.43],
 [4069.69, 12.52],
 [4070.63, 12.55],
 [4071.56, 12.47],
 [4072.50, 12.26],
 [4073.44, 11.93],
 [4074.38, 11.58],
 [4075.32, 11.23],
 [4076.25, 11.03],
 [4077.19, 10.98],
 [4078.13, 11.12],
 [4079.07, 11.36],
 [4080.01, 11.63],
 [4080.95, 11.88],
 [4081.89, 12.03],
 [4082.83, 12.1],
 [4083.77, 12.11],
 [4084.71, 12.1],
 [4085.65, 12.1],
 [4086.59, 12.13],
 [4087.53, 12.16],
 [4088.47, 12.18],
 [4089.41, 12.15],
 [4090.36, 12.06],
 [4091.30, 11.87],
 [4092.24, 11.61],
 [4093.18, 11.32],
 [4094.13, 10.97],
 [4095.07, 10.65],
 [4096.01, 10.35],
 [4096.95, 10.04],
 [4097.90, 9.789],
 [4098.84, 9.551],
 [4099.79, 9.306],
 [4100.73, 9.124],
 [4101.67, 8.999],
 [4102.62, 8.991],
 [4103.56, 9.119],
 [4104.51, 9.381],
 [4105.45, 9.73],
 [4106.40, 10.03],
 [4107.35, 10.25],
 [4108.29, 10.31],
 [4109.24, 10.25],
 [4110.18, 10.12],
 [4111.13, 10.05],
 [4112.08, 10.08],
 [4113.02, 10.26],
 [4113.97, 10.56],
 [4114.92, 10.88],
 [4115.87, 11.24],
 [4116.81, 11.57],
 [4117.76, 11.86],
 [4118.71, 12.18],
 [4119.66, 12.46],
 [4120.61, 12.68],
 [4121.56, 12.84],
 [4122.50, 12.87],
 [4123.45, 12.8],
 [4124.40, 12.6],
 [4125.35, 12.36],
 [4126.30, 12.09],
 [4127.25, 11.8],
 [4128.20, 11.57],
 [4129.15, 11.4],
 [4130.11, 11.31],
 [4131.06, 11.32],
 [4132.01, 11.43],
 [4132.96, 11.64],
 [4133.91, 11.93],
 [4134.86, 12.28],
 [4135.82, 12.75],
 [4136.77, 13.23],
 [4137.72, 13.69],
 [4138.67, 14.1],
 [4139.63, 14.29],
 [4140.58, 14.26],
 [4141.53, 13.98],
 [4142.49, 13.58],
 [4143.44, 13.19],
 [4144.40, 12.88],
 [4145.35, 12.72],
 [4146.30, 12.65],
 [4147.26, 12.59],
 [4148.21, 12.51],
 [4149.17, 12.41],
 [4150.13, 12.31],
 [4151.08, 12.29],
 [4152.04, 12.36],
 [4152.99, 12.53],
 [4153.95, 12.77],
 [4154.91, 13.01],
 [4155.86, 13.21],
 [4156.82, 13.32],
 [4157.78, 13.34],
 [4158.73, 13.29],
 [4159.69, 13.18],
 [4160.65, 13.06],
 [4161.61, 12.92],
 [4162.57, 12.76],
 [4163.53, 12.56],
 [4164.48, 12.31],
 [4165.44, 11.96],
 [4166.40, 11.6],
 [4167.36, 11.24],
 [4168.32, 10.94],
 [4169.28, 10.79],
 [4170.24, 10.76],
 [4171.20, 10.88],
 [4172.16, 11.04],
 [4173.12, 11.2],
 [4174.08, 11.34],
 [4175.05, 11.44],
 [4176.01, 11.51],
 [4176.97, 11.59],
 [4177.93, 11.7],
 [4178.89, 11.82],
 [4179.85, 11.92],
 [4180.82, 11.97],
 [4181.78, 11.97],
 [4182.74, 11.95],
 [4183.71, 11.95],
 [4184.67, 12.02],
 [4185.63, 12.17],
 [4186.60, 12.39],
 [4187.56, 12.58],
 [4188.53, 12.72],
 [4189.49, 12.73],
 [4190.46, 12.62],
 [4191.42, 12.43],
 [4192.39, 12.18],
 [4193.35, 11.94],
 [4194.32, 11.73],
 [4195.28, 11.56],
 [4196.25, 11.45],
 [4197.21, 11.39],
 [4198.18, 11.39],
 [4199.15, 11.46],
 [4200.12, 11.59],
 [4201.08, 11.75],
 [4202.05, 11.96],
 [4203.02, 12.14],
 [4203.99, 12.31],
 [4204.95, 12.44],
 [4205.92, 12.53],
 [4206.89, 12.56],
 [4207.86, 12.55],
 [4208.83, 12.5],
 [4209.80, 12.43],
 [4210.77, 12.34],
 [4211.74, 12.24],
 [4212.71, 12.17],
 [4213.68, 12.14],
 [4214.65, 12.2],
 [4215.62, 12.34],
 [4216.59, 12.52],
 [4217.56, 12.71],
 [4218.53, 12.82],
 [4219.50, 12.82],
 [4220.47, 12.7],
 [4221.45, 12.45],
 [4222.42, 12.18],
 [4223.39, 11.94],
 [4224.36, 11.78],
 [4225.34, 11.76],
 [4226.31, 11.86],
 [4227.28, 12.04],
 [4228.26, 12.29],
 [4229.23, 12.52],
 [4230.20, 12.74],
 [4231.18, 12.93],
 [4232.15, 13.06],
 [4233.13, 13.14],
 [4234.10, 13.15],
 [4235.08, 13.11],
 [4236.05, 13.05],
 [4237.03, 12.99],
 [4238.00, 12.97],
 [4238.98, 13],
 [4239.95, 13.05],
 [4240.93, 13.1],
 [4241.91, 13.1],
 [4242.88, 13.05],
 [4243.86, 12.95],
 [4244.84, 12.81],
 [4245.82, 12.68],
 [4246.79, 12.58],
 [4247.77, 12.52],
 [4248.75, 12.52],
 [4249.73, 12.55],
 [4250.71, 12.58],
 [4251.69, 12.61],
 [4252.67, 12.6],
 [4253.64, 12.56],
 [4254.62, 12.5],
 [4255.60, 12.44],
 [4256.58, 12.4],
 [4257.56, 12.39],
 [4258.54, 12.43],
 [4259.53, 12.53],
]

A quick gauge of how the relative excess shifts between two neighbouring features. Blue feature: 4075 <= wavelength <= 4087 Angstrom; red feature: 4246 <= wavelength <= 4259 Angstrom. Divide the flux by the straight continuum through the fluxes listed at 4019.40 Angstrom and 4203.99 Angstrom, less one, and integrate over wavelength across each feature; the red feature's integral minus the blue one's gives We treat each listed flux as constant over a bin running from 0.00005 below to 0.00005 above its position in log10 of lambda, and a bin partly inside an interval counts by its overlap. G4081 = 1.1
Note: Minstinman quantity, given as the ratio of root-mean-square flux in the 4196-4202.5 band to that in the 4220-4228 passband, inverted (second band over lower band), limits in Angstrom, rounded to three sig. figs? 1.05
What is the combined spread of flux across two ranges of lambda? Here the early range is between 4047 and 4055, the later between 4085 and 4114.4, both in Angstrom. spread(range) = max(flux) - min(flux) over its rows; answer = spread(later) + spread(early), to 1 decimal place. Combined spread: 4.2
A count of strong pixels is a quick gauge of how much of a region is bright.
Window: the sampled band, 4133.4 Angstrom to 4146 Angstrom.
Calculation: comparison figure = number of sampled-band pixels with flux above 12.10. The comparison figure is 12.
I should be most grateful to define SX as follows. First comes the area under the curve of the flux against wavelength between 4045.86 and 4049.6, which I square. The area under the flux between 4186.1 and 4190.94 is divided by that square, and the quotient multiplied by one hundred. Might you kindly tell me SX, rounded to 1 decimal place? 2.8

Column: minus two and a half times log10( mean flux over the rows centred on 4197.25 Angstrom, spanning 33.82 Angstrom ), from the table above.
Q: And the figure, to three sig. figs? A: -2.71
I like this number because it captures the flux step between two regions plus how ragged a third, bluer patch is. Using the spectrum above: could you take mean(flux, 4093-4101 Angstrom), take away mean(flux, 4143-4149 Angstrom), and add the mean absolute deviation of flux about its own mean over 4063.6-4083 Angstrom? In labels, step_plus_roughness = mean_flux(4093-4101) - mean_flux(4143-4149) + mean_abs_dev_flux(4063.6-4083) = -2.2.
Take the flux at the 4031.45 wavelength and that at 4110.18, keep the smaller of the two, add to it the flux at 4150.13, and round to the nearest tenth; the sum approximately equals 22.4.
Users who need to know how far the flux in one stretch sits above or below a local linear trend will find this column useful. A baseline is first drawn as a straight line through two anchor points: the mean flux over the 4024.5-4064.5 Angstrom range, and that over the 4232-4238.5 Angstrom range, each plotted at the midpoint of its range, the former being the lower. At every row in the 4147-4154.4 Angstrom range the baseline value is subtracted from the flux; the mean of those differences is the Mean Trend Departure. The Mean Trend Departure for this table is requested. -0.2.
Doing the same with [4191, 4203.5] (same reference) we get -1.1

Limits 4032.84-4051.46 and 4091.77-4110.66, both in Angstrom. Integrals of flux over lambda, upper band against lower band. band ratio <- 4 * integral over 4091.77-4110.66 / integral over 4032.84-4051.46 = 3.18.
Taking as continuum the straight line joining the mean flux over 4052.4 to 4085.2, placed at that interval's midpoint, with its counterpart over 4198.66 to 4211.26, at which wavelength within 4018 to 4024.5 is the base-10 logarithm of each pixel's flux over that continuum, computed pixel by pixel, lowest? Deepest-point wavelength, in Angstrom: 4024.03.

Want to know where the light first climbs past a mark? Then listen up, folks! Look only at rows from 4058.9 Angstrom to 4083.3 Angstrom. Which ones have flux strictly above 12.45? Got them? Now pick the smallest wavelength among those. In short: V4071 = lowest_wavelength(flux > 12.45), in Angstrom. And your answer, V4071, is 4069.69 Angstrom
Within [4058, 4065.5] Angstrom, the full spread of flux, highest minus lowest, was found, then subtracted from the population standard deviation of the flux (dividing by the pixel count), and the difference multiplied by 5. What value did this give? -2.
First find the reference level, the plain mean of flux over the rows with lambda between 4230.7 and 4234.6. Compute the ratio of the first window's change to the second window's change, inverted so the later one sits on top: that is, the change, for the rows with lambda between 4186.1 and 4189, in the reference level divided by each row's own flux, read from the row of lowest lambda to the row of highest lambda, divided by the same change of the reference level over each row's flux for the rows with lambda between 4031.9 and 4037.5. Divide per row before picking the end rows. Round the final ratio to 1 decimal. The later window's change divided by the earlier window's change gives 0.2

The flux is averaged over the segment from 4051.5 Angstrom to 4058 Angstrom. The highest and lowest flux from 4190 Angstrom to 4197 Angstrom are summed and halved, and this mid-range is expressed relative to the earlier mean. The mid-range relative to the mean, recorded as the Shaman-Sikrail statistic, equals 1.04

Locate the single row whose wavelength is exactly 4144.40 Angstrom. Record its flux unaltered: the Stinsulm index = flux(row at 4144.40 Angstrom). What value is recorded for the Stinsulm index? 12.88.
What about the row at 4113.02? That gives 10.26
